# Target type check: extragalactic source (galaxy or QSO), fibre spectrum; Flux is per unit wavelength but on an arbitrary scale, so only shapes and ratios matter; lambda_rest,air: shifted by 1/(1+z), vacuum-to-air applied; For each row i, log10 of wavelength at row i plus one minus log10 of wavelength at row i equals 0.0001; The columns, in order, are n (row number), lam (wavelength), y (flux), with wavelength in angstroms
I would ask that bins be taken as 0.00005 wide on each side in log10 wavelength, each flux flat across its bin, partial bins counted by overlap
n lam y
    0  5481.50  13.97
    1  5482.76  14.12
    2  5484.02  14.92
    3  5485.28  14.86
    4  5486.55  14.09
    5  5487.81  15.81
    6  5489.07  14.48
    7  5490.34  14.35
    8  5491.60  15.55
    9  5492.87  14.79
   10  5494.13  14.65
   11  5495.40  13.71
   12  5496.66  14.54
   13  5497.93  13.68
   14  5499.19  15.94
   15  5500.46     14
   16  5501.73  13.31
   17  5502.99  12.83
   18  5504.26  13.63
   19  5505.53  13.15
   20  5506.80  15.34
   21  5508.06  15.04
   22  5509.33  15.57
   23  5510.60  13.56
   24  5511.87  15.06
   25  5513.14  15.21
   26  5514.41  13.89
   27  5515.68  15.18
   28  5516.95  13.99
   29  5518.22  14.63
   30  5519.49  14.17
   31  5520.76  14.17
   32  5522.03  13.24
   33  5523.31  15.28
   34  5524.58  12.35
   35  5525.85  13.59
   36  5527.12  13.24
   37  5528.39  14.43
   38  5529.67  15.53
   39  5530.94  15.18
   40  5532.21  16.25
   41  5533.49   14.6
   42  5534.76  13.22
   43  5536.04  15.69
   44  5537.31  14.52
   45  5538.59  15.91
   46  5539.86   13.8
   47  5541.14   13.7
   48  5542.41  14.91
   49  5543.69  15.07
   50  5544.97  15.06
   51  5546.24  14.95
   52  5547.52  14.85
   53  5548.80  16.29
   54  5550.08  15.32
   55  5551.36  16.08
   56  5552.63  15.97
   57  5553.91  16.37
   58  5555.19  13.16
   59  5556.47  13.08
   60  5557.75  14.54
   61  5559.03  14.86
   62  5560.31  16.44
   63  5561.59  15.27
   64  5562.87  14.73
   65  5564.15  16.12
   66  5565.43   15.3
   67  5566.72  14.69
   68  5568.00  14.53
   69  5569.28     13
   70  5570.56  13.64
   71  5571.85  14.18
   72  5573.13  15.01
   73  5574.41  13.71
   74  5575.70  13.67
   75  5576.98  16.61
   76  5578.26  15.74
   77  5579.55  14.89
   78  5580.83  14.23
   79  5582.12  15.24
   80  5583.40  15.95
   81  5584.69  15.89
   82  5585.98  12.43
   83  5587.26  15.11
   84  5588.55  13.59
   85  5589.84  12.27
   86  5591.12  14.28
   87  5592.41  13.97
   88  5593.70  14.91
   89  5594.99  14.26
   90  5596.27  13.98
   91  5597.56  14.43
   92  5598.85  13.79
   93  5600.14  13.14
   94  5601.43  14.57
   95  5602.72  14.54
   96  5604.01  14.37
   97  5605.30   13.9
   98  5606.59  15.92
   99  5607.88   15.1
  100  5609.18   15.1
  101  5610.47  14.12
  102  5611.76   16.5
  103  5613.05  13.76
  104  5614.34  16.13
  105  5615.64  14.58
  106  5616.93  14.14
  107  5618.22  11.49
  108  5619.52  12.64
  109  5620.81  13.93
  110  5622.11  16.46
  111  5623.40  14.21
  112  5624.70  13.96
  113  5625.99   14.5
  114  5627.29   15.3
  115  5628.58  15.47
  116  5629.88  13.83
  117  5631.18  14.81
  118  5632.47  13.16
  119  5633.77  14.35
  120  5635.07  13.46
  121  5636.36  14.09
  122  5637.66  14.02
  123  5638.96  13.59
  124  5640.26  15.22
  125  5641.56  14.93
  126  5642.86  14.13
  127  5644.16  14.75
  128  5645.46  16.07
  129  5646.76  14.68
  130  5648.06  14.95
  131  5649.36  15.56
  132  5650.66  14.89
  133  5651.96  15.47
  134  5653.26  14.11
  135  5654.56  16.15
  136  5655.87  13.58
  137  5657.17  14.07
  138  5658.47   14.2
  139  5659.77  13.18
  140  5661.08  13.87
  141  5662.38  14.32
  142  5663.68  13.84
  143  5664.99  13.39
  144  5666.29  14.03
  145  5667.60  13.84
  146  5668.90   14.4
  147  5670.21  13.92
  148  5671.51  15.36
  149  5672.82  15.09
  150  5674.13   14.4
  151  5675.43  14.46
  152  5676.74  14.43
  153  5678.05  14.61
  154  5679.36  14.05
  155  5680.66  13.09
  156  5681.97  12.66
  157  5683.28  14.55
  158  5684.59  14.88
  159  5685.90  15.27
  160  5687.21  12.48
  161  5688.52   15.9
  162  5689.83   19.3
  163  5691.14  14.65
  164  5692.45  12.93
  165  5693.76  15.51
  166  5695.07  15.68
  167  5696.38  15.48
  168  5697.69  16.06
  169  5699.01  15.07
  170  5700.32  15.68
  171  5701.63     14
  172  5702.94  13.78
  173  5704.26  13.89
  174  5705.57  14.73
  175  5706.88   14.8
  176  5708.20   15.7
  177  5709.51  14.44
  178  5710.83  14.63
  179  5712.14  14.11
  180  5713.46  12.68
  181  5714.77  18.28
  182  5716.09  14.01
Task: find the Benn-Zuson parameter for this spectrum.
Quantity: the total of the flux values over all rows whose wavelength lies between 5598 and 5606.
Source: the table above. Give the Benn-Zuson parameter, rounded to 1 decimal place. 84.3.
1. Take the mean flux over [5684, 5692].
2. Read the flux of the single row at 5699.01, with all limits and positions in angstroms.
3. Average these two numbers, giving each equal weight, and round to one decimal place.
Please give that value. 15.2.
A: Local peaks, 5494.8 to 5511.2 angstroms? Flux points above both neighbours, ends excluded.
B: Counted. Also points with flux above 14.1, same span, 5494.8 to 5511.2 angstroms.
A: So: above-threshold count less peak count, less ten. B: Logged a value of -10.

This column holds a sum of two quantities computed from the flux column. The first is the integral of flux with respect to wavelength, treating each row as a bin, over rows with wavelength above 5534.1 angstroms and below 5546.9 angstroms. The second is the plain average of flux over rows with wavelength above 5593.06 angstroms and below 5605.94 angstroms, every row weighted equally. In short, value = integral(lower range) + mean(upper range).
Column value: 202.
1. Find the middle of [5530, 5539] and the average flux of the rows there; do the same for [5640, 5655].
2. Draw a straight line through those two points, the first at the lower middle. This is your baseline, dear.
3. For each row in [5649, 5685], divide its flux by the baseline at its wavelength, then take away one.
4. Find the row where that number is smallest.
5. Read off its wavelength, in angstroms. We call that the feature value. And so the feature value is 5681.97 angstroms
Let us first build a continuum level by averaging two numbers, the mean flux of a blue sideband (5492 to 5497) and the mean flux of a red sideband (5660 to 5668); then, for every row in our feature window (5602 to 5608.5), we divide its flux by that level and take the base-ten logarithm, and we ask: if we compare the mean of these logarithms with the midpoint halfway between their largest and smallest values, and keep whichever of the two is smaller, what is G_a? 0.018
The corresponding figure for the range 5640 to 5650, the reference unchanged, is 0.026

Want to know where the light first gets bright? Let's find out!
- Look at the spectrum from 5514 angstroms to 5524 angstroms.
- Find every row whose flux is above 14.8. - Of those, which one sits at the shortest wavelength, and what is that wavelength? 5515.68 angstroms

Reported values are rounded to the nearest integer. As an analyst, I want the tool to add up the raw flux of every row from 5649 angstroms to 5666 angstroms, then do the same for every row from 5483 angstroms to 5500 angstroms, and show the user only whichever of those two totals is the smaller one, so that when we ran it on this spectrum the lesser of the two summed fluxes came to 187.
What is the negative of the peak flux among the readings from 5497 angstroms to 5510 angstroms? -15.9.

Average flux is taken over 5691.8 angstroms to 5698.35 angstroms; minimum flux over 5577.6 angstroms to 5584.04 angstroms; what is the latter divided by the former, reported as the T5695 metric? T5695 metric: 0.940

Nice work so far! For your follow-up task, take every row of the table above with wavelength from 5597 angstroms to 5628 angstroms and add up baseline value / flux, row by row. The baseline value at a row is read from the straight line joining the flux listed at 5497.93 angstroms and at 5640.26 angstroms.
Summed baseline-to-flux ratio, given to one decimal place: 25.0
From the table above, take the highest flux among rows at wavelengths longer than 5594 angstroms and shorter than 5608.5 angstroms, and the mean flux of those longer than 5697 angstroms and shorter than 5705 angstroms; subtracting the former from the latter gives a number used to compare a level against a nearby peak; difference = -1.17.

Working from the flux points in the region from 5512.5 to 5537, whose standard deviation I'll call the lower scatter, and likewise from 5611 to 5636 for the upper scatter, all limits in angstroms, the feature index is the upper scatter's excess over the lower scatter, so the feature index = 0.25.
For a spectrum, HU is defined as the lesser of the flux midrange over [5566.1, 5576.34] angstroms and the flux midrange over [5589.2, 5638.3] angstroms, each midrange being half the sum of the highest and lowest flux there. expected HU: 14.0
